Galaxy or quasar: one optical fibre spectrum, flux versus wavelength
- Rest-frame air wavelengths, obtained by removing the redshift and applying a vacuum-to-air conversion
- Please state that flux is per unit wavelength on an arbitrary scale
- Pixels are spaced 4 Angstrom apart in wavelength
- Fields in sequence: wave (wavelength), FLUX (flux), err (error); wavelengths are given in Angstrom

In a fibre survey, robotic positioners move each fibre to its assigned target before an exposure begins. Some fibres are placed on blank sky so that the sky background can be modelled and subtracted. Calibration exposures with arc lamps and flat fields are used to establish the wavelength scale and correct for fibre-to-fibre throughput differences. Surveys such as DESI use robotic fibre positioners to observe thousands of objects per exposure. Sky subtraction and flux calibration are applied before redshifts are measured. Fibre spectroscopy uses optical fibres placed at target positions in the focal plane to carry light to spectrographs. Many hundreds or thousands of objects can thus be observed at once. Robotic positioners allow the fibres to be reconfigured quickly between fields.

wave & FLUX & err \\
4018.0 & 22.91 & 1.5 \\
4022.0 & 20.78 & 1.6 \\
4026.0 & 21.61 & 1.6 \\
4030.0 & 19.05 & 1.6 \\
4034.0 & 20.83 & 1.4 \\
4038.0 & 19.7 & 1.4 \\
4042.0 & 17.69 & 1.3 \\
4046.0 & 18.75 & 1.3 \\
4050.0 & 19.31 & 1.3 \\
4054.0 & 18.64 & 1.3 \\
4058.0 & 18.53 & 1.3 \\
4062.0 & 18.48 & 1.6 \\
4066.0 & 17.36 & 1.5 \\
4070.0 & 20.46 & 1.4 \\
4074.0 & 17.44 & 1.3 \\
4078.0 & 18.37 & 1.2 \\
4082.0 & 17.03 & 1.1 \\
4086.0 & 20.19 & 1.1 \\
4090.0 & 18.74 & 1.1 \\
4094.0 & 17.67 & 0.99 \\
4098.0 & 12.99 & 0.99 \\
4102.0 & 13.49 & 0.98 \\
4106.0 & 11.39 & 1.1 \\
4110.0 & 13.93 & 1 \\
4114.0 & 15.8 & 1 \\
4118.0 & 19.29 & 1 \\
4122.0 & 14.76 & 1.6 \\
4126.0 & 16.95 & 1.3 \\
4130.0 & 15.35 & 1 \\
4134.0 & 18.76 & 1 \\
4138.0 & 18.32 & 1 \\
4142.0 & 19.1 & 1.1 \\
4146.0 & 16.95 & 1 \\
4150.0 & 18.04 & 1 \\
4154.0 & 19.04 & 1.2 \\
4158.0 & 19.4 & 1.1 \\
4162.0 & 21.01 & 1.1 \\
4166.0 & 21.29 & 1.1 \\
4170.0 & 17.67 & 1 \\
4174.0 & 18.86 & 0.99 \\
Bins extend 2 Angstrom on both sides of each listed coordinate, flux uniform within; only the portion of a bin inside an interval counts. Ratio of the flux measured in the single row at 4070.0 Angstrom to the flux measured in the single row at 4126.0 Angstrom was 1.21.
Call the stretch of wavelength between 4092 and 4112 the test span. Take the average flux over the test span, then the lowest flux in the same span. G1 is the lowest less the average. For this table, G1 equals -2.5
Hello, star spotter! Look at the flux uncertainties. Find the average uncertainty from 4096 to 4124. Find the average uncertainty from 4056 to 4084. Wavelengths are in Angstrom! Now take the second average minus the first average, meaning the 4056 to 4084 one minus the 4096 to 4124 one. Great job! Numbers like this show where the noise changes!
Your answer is 0.247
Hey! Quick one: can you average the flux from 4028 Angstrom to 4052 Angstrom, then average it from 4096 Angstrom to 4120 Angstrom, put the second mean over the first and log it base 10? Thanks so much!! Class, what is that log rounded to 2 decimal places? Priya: -0.12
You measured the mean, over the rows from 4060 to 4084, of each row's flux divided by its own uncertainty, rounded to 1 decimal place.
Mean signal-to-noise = 13.7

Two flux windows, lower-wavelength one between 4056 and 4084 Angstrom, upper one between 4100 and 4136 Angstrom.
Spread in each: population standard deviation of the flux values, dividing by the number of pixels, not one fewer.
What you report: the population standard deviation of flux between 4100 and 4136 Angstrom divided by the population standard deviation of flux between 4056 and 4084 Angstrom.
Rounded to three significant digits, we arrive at 2.23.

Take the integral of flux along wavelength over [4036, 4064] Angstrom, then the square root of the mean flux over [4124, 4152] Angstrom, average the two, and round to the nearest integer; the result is 264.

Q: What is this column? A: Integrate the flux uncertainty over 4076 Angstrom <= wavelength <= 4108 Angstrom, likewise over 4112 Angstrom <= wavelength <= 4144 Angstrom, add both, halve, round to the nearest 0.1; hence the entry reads 35.1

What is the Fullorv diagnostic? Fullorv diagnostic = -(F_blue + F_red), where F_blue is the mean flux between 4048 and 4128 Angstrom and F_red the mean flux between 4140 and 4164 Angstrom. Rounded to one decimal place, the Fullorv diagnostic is -36.0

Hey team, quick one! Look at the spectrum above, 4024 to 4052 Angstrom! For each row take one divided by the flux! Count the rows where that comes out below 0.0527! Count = 5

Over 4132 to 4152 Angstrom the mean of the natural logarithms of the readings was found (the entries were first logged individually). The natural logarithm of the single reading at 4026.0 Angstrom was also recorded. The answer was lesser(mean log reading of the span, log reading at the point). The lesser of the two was 2.90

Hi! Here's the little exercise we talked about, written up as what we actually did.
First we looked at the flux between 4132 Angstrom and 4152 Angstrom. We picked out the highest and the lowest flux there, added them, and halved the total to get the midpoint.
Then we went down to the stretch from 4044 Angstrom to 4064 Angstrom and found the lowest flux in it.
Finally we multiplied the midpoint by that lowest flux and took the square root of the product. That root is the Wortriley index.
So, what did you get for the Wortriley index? 18.3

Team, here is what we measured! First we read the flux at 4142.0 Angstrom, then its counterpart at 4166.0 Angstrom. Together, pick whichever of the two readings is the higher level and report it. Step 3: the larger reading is 21.3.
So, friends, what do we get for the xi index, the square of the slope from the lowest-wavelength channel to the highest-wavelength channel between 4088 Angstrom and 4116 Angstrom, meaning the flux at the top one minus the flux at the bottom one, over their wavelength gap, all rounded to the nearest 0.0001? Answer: 0.0150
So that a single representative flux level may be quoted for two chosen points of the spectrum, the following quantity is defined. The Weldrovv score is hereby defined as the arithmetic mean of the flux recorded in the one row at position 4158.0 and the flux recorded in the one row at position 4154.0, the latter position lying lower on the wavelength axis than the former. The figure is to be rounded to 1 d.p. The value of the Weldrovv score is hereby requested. 19.2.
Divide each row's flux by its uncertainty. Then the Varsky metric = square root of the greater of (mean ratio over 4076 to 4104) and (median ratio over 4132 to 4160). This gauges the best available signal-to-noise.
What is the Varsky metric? 4.2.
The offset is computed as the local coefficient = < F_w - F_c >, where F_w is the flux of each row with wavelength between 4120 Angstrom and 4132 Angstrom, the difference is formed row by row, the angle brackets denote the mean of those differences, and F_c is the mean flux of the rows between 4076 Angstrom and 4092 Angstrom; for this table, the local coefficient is -2.9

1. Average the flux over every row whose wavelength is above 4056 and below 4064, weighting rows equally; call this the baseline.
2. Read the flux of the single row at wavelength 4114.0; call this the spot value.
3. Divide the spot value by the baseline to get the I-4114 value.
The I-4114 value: 0.854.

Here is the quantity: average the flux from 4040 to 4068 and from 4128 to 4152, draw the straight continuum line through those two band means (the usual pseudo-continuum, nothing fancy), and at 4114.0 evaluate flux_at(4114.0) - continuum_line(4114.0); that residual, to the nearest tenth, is -2.1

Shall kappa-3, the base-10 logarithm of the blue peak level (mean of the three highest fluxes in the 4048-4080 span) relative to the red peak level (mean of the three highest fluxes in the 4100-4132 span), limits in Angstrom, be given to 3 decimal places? 0.050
